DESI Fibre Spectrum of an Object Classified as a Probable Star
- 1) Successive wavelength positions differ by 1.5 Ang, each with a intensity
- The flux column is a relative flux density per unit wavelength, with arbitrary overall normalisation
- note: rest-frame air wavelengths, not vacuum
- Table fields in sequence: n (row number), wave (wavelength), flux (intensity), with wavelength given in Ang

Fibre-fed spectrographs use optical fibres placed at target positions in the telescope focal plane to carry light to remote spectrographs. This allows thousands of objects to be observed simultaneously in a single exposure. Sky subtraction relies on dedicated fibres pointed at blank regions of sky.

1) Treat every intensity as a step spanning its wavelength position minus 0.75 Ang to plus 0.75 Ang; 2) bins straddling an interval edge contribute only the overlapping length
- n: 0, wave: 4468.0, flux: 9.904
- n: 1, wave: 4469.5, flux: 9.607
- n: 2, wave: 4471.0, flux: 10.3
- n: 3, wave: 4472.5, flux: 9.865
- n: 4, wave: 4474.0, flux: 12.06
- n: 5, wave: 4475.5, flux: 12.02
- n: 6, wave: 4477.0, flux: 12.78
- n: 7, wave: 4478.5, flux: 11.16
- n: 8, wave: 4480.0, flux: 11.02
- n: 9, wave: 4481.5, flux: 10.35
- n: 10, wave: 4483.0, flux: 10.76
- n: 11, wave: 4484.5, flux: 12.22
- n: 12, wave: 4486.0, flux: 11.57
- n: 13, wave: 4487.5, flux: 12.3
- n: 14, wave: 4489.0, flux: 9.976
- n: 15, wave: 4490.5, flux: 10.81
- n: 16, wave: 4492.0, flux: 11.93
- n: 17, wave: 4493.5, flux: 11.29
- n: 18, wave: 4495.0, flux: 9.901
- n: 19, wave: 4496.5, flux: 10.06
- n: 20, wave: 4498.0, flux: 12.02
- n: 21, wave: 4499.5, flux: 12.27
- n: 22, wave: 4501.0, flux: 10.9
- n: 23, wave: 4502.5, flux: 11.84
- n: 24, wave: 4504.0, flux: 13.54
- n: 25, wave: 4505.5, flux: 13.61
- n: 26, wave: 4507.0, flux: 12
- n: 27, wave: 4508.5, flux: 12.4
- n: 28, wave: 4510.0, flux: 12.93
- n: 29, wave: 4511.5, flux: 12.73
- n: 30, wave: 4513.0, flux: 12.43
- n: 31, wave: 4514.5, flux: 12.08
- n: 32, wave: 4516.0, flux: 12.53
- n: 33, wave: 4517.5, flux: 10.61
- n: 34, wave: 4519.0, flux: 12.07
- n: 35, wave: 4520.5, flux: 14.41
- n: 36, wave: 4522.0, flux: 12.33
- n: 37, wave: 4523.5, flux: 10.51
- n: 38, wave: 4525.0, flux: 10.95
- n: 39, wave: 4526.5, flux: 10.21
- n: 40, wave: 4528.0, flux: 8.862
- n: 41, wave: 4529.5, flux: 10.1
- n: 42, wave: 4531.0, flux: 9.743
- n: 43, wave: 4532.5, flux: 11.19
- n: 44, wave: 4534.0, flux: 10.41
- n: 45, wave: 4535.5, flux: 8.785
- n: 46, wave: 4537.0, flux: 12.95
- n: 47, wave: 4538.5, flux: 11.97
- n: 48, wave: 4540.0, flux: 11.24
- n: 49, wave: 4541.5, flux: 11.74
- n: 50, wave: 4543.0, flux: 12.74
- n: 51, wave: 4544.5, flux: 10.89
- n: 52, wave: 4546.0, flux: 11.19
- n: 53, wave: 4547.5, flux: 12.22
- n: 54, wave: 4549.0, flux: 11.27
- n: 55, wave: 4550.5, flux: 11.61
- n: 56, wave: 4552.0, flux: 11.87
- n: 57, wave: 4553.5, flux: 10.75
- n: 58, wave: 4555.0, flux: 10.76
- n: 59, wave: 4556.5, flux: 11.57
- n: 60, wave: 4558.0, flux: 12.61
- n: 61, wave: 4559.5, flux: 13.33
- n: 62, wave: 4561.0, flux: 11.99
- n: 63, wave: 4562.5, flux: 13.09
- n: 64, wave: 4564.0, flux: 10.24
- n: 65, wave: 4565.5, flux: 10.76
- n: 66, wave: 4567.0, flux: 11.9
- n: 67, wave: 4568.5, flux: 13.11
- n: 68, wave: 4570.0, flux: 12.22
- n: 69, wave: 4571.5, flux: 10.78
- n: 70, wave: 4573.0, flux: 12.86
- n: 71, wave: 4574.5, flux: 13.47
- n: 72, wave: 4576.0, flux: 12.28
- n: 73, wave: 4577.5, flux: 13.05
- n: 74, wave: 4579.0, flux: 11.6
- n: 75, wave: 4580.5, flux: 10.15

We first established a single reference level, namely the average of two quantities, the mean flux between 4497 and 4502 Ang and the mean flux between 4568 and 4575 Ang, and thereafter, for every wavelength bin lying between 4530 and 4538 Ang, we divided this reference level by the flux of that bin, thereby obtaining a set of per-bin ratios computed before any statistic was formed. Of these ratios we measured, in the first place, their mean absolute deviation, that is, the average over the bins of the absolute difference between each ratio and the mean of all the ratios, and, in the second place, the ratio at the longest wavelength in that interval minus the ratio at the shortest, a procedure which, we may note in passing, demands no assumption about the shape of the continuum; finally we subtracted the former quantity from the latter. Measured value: -0.43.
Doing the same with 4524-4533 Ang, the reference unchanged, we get -0.10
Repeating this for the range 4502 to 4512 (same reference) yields -0.11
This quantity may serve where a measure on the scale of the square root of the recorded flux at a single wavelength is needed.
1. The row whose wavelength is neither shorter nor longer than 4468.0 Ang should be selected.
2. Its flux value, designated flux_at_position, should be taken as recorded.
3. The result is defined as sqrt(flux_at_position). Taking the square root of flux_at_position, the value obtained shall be 3.15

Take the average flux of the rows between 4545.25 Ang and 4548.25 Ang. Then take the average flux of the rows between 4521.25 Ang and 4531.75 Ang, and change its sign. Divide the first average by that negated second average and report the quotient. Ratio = -1.13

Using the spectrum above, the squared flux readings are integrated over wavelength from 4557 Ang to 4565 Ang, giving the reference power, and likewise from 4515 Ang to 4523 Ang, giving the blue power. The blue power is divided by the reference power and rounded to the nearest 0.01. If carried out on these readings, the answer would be 1.02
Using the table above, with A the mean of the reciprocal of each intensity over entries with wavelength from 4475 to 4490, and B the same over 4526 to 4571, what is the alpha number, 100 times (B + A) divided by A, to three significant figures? 201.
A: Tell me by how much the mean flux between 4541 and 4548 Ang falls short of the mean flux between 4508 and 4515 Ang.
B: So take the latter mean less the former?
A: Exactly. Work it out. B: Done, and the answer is 0.8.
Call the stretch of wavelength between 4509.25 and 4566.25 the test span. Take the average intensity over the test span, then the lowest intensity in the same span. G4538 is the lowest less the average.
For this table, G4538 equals -2.7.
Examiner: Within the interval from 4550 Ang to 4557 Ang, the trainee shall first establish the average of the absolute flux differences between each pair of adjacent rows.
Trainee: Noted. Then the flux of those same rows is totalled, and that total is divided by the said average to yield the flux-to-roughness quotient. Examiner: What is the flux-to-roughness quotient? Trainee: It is 103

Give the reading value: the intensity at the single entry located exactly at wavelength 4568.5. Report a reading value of 13.11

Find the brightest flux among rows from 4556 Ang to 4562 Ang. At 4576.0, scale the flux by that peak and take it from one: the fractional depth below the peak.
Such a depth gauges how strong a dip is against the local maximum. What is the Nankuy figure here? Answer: 0.08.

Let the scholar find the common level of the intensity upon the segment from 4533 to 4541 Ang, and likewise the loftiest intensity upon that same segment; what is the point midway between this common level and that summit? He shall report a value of 12.0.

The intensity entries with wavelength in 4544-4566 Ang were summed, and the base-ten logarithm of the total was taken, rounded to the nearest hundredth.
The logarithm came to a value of 2.24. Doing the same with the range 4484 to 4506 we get 2.24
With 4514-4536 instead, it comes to 2.22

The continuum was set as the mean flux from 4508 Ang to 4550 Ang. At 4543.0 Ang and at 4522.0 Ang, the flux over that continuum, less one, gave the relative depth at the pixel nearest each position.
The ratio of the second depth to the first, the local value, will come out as 0.7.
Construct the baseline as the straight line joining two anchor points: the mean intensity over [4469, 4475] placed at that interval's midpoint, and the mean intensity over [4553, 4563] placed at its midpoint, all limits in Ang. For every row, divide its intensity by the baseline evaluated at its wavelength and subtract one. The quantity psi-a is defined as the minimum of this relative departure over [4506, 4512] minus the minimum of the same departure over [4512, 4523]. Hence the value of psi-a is 0.14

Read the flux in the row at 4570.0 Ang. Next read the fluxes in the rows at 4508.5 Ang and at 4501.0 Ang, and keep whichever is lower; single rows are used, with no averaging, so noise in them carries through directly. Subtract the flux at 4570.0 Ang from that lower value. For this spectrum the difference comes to -1.32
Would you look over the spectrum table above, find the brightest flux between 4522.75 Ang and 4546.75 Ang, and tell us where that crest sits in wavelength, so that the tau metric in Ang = 4537.0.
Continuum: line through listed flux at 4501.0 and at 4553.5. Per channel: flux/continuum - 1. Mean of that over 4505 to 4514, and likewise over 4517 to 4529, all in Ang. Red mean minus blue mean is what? -0.13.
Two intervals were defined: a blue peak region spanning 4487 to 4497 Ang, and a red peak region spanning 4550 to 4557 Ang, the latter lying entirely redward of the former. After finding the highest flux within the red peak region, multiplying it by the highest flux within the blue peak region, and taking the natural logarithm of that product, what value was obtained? 4.98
